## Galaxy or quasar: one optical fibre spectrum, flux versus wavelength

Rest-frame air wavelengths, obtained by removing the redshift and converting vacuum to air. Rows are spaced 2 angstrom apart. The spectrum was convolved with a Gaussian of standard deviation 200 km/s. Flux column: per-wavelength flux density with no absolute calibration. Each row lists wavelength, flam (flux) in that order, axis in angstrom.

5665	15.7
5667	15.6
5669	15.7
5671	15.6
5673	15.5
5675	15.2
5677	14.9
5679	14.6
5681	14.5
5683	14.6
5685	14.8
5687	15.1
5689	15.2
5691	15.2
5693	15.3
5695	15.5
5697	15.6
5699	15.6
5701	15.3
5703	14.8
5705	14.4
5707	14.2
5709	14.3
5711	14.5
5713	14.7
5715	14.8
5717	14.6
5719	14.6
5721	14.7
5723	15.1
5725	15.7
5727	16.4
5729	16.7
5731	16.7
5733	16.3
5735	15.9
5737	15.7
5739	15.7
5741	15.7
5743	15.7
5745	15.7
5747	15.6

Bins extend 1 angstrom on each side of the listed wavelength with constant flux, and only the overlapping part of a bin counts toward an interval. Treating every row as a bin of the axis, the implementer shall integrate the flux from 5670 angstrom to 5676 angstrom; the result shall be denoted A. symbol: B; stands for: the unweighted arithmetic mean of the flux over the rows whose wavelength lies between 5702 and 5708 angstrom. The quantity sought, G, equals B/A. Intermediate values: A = 92.6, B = 14.5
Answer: 0.156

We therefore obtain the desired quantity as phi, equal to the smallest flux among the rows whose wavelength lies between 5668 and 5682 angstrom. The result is 14.5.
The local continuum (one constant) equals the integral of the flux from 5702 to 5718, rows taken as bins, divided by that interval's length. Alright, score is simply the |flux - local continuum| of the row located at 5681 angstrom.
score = 0.0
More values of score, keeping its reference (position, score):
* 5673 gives 1.0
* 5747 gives 1.1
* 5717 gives 0.1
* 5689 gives 0.7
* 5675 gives 0.7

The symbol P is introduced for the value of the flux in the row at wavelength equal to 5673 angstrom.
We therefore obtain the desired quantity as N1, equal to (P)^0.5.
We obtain 3.94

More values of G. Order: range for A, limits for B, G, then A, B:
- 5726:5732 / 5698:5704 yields 0.153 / 99.6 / 15.2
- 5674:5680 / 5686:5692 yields 0.170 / 89.4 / 15.2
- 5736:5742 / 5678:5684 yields 0.155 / 94.2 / 14.6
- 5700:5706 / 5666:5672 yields 0.176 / 89.0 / 15.6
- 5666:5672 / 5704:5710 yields 0.152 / 93.8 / 14.3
